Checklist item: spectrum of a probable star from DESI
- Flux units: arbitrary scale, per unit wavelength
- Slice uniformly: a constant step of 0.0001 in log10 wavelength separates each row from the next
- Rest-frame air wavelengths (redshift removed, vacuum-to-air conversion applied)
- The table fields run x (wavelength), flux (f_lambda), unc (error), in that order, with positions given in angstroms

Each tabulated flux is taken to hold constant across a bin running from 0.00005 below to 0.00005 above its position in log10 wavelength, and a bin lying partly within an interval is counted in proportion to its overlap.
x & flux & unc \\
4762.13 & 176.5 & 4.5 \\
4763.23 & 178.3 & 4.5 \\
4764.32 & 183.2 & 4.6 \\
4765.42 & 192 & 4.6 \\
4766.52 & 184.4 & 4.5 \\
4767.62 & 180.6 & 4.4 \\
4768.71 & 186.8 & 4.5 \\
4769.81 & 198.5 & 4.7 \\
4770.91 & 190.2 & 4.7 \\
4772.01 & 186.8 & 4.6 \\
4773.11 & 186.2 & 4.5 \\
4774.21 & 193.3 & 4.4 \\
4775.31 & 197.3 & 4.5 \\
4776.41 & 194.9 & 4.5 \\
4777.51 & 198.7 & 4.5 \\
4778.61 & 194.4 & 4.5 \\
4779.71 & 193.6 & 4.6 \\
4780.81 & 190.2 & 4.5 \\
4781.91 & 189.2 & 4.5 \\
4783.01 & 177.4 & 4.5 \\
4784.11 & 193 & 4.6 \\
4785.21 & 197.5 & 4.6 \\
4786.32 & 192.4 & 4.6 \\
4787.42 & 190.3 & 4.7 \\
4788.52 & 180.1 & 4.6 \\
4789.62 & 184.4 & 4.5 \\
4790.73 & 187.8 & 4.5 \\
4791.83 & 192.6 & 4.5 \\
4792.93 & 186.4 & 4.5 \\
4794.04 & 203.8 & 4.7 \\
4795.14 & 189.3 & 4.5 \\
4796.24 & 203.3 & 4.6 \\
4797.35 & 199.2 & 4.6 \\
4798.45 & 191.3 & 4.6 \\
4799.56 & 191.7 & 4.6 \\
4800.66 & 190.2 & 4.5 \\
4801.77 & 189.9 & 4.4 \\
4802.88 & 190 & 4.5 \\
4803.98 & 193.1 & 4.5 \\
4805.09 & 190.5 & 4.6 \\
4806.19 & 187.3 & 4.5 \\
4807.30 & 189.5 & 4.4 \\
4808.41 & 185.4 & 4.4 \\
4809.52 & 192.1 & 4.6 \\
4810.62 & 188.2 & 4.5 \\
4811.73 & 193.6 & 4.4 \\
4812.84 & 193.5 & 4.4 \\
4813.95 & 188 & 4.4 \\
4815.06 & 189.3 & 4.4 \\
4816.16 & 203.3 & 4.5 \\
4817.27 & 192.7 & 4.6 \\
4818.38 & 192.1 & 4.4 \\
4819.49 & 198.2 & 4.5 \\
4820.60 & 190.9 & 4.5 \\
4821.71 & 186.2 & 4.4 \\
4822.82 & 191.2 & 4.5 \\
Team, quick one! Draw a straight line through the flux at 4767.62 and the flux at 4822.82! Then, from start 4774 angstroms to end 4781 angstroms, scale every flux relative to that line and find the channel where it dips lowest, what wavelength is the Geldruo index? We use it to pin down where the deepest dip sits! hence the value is 4780.81 angstroms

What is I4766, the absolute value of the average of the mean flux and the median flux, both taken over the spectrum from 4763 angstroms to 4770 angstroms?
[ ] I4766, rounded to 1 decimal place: 185.3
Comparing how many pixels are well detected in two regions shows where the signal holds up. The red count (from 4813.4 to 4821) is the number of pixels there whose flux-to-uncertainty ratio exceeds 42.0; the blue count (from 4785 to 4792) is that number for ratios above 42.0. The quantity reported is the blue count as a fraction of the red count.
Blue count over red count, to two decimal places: 0.33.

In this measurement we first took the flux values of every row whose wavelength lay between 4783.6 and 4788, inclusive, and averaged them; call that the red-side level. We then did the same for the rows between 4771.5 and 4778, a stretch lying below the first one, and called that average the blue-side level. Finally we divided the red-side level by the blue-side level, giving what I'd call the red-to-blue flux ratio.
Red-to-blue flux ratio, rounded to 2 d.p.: 1.00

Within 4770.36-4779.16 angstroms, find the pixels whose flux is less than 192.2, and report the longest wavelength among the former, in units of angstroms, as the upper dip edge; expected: 4773.11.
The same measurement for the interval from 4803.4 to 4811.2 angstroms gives 4810.62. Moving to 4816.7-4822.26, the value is 4821.71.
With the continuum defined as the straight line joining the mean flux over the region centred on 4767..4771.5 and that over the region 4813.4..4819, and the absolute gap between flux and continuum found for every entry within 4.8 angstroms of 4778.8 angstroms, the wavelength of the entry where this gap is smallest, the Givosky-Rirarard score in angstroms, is 4780.81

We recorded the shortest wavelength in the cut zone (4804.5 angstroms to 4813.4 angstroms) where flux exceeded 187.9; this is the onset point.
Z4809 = 4805.09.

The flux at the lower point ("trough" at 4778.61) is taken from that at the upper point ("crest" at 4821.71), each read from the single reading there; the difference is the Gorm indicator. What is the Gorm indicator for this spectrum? -8.2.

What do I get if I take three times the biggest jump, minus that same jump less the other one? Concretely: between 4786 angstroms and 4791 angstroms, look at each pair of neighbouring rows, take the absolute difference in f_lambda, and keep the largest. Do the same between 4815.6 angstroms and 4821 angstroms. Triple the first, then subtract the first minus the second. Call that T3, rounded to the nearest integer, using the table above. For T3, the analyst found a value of 31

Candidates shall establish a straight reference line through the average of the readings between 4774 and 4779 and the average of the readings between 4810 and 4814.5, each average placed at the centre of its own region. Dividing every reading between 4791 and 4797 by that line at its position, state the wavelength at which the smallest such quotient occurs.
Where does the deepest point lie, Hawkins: 4792.93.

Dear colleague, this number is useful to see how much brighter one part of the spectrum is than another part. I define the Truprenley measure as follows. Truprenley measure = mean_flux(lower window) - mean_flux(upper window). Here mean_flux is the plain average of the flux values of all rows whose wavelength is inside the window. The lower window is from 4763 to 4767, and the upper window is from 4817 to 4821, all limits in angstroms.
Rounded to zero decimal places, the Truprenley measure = -9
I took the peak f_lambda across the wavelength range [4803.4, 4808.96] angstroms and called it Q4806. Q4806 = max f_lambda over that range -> 193.1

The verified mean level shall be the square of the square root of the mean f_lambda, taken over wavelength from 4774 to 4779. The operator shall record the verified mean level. 196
